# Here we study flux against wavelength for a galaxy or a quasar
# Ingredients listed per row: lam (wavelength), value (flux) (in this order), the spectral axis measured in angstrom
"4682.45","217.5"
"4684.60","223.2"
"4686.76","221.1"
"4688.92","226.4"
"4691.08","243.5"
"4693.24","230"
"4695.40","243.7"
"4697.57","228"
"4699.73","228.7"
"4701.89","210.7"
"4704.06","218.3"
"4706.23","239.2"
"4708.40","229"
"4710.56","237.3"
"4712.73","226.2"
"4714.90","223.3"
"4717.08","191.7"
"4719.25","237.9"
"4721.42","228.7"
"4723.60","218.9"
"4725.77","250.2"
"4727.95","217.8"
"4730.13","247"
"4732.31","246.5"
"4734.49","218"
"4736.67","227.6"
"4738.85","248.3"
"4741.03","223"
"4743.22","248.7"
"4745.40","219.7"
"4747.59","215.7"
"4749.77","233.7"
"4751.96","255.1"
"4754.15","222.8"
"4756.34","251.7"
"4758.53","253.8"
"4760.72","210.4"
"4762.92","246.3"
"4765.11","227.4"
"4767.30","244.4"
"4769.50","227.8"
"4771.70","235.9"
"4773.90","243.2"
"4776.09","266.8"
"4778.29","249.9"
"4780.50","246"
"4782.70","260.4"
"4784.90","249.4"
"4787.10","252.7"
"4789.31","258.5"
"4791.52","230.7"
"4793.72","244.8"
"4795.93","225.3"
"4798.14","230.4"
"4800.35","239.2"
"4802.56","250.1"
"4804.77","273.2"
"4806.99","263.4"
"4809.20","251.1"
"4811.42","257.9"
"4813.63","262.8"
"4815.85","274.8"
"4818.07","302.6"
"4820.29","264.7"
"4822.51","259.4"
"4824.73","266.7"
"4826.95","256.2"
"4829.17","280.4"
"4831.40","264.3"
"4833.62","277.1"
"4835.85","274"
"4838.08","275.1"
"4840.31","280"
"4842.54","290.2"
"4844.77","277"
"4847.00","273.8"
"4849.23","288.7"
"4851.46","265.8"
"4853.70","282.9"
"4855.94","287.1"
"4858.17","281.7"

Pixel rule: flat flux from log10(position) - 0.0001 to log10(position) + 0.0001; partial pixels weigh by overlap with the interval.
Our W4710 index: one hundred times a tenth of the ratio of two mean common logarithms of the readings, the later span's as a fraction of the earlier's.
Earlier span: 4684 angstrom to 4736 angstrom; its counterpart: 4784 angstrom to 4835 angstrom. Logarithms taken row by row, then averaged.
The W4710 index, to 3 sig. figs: 10.2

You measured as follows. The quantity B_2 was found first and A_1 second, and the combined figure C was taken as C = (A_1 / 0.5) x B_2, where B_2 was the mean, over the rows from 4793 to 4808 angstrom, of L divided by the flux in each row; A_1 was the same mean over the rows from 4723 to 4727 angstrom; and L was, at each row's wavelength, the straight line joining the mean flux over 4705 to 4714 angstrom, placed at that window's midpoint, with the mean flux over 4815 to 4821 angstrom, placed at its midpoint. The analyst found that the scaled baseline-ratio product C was 2.28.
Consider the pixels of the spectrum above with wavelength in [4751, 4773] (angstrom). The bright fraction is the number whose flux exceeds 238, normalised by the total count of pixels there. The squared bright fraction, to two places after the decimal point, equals 0.25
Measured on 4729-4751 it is 0.16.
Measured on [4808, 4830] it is 1.00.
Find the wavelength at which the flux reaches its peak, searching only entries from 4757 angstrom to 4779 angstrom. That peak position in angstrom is 4776.09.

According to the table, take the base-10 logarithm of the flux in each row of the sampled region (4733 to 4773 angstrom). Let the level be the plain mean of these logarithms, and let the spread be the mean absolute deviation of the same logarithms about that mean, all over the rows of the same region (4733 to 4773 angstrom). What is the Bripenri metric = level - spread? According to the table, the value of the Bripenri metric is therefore 2.345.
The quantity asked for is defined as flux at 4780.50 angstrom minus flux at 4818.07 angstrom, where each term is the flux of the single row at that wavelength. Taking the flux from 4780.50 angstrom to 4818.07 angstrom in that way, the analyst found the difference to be -57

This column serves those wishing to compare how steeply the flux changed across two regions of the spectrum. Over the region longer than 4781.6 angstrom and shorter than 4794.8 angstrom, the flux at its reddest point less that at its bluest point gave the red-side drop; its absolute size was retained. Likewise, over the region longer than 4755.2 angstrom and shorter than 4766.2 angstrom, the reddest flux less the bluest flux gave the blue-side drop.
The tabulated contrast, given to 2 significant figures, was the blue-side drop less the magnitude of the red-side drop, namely -40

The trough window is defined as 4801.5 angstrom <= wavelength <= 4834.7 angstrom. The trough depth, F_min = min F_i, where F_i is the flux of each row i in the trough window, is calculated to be 250.1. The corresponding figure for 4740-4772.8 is 210.4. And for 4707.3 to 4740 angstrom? 191.7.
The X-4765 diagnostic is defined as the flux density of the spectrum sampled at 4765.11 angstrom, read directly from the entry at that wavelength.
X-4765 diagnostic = 227.4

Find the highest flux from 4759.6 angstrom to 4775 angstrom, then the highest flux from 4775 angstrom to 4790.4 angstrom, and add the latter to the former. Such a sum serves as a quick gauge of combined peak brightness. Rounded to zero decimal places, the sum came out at 513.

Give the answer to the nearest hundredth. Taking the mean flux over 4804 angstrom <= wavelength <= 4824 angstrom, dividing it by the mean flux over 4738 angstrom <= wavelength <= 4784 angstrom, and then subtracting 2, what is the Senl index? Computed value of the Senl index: -0.88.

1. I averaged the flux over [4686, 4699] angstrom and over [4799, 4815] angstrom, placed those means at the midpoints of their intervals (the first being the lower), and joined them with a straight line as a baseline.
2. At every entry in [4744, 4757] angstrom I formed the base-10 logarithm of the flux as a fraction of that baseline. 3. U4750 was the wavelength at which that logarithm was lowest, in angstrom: 4747.59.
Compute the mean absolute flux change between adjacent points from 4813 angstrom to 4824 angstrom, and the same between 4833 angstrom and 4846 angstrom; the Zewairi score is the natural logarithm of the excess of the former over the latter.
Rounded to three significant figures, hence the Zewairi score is 2.66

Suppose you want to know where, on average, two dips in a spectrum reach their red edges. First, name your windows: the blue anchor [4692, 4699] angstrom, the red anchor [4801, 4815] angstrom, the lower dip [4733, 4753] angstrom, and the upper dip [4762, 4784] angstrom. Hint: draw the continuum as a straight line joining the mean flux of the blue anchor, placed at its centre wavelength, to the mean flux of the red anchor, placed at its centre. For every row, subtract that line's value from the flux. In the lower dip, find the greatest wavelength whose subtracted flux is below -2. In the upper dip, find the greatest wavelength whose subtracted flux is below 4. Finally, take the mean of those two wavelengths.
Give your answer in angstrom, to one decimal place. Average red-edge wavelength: 4765.1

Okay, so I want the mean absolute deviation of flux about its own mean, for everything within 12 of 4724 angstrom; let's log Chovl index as 13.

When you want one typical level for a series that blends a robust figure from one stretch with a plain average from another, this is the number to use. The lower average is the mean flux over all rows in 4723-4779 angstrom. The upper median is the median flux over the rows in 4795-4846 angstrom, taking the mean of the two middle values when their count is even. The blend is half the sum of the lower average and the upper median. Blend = 251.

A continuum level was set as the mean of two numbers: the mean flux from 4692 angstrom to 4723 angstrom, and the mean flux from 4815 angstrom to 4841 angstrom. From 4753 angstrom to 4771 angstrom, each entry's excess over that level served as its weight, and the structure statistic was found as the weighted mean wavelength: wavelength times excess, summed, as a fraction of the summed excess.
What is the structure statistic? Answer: 4762.3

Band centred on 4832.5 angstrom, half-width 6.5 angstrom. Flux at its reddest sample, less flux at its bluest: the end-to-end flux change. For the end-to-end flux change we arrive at 19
